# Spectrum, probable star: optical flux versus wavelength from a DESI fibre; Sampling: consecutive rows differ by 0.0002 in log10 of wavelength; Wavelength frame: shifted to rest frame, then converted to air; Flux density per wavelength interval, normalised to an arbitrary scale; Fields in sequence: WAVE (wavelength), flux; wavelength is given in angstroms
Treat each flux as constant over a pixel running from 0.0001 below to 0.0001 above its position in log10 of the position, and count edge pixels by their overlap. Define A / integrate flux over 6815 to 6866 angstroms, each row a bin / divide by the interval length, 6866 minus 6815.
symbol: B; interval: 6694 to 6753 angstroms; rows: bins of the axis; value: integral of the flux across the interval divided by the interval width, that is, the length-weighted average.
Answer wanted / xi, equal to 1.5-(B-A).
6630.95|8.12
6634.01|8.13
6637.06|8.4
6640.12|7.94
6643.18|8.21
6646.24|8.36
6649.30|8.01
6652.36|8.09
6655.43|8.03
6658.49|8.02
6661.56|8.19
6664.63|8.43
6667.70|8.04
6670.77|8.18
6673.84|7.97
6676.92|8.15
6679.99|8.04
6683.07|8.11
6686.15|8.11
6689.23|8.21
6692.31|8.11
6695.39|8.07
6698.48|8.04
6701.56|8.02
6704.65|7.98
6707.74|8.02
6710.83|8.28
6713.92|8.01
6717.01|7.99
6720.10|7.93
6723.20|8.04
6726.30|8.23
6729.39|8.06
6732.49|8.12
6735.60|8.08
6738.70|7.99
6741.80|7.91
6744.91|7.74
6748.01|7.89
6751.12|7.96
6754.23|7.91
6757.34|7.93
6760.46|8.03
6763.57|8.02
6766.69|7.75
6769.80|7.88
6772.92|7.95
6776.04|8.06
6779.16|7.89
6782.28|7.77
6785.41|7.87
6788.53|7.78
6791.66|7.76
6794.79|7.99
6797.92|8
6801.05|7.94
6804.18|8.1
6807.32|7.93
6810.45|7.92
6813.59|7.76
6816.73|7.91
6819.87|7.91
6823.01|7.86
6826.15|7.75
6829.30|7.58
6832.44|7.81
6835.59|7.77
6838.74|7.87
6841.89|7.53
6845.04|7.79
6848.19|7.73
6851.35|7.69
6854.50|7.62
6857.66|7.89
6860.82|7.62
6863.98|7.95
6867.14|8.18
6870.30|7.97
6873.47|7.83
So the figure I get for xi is 1.25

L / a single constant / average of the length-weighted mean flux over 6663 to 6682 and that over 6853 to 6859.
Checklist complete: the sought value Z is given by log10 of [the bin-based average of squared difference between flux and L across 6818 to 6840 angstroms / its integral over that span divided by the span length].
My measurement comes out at -1.49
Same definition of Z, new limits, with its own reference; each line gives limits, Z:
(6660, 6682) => -1.23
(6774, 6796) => -1.80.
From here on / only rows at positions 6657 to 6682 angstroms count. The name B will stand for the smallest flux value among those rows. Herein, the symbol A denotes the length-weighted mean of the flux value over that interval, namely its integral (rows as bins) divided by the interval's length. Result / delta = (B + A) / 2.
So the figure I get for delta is 8.05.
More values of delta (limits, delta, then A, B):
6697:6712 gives 8.02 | 8.1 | 7.98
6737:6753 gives 7.82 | 7.9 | 7.74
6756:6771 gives 7.84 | 7.9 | 7.75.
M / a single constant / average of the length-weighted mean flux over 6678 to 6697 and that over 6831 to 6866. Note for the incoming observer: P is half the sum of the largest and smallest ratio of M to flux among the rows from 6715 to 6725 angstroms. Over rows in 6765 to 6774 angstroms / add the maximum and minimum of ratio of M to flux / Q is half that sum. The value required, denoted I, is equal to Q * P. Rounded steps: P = 0.993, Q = 1.01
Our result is 1.00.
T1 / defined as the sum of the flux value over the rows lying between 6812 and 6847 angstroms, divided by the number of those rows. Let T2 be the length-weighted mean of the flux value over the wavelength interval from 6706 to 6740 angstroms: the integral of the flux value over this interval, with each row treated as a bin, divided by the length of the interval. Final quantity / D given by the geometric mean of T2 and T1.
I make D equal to 7.92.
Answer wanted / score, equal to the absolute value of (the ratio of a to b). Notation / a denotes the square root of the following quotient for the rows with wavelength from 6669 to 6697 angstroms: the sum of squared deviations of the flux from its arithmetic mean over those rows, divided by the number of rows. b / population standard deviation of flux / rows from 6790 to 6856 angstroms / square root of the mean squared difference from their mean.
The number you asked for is 0.5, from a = 0.07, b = 0.141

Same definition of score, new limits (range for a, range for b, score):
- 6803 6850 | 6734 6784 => 1.4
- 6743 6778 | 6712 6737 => 1.2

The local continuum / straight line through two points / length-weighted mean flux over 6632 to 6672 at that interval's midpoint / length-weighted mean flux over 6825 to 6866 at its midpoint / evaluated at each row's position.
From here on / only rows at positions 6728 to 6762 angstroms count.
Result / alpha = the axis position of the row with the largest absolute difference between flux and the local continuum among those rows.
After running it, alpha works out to 6744.91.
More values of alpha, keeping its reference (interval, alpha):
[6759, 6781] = 6776.04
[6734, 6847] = 6804.18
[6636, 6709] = 6664.63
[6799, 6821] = 6804.18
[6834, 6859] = 6841.89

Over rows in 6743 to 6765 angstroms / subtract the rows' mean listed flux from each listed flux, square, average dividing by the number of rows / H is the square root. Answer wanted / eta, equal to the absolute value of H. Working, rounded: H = 0.090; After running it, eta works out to 0.090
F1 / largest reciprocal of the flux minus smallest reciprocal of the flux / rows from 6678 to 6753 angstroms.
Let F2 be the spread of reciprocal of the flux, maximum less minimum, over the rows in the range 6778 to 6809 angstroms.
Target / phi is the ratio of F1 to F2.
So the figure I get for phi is 1.6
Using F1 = 0.0084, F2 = 0.0054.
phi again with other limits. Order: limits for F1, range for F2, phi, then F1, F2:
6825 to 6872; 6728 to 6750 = 1.7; 0.0106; 0.0060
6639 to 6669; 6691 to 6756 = 0.9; 0.0073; 0.0084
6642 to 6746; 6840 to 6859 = 1.7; 0.0106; 0.0061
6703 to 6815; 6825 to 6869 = 0.8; 0.0084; 0.0106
